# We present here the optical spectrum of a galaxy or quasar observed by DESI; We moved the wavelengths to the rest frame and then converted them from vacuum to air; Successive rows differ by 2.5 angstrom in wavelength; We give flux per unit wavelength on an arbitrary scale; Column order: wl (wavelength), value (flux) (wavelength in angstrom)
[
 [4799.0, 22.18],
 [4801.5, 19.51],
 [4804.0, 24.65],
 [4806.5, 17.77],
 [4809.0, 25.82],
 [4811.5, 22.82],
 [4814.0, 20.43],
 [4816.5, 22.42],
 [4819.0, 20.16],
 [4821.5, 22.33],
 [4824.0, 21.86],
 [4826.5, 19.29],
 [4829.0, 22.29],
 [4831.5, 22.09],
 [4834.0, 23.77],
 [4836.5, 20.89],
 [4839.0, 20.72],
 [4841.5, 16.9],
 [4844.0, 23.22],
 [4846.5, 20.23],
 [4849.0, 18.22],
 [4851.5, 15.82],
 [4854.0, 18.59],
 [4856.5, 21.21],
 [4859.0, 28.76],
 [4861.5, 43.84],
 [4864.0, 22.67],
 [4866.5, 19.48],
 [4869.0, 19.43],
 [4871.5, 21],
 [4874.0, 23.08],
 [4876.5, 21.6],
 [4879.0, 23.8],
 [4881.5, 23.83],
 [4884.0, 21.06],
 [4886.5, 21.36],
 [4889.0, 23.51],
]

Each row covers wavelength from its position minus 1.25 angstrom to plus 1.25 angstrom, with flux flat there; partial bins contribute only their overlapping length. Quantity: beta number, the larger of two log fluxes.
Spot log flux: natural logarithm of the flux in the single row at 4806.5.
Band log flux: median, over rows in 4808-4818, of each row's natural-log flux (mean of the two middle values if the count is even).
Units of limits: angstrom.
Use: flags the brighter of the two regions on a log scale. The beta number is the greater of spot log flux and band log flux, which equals 3.12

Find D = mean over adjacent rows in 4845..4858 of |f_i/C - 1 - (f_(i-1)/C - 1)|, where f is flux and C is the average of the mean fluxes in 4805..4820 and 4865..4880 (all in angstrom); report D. 0.11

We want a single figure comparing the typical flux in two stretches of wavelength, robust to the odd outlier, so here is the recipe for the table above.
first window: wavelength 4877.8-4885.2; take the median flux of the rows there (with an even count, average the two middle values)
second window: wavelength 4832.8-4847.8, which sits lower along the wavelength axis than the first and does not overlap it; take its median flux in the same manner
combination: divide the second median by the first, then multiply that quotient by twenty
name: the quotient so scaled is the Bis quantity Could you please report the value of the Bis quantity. 17.5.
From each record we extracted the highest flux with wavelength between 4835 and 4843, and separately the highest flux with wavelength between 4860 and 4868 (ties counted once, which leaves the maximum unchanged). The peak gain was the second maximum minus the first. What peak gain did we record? 23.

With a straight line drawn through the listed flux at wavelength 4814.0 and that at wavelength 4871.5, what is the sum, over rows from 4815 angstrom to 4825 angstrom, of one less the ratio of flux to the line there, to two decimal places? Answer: -0.23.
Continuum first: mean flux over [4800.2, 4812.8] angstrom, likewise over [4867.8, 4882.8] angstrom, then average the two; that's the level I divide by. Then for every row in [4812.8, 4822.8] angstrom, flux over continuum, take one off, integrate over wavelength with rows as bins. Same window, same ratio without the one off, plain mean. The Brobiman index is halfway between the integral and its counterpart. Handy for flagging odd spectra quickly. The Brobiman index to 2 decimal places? 0.31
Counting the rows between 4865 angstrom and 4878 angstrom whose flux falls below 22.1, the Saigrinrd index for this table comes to 4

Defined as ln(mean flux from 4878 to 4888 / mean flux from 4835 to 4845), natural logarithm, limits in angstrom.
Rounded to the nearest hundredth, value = 0.10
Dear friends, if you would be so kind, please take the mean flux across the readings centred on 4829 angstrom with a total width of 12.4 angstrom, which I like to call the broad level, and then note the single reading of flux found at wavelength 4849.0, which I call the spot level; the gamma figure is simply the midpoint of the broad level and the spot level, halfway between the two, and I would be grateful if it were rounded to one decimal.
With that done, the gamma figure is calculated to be 20.0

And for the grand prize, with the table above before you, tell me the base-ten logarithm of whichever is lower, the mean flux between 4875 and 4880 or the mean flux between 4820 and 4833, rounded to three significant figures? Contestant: 1.33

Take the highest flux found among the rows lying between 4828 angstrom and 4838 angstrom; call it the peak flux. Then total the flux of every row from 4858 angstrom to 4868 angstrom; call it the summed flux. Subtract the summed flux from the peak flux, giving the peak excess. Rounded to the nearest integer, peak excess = -91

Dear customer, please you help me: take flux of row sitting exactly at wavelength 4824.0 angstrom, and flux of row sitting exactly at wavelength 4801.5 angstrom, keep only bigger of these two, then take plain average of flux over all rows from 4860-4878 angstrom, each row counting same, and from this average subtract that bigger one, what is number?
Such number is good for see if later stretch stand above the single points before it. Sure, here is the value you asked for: 3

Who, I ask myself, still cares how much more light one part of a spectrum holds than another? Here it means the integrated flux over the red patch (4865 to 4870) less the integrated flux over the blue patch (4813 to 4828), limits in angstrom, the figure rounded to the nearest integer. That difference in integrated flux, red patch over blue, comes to -219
